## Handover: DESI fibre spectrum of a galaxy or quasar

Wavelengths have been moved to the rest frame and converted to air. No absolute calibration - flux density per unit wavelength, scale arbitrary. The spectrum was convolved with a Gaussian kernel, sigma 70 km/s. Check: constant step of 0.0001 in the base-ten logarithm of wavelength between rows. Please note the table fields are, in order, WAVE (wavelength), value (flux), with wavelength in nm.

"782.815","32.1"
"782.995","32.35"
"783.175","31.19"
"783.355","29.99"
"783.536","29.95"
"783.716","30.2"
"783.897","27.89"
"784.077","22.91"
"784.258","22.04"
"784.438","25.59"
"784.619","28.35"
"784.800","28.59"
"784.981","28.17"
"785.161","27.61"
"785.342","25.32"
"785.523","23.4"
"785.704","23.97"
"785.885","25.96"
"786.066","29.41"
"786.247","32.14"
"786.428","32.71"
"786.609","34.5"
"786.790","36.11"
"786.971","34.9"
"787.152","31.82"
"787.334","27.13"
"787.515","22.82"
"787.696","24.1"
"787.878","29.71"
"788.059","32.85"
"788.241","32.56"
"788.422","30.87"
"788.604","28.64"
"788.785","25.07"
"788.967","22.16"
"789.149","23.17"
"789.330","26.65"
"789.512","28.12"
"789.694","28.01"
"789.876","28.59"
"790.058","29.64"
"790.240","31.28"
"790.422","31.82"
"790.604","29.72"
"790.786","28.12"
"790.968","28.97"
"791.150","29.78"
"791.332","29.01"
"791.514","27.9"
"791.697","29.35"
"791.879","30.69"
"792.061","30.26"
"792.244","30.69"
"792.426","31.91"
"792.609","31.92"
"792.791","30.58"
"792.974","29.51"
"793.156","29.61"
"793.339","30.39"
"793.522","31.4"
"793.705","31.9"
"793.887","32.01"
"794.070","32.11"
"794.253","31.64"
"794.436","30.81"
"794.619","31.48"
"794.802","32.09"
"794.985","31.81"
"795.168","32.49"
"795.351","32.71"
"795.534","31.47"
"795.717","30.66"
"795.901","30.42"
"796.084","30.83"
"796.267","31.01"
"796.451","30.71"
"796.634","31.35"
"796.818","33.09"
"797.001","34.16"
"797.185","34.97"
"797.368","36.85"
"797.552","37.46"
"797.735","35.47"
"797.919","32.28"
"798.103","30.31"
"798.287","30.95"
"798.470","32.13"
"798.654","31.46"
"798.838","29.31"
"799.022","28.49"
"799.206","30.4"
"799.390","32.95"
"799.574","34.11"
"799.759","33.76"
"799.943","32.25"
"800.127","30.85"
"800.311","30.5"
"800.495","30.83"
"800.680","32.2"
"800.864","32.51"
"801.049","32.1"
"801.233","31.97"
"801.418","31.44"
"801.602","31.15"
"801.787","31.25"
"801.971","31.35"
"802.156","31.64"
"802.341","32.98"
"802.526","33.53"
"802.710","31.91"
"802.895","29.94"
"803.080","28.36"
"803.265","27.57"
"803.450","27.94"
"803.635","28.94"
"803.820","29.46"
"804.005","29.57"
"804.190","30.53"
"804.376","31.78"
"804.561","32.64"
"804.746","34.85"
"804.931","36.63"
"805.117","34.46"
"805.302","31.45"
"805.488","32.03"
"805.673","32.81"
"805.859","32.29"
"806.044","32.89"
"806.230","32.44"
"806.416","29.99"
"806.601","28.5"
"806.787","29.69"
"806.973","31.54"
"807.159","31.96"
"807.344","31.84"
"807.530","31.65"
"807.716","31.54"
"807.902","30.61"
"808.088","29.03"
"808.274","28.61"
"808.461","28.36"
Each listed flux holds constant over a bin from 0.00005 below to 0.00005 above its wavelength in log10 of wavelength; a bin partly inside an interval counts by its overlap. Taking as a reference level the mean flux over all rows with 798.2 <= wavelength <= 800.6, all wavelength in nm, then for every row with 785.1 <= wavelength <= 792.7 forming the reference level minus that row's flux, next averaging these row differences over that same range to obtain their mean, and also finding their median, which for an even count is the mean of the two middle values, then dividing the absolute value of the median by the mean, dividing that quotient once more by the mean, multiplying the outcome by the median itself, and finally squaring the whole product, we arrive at 1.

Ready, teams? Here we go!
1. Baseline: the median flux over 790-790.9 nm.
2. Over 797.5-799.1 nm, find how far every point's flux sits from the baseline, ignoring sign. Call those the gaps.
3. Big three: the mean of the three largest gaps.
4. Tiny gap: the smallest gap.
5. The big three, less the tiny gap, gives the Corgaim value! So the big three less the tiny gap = 5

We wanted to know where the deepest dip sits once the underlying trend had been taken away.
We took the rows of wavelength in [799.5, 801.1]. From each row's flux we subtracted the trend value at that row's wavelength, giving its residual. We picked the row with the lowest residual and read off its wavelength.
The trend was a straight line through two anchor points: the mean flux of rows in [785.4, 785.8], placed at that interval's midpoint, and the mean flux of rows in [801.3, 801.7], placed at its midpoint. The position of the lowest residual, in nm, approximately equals 800.311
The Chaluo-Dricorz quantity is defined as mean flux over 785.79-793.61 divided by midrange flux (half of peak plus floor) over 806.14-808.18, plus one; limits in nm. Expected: 1.97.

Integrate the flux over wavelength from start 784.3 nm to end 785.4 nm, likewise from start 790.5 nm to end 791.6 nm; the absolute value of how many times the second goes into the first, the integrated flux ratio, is 0.94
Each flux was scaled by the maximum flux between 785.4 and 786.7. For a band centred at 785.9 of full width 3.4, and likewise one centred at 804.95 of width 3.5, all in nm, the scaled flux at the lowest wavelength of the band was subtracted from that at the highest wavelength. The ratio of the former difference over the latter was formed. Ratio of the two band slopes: 0.8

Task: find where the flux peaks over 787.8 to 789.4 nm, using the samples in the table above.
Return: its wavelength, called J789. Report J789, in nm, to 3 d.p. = 788.059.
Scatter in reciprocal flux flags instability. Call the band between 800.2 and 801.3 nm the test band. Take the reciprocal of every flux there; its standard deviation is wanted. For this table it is 0.0008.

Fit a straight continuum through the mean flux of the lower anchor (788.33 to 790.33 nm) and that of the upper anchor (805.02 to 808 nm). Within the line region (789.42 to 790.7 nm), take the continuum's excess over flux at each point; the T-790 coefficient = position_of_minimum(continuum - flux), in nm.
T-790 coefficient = 790.422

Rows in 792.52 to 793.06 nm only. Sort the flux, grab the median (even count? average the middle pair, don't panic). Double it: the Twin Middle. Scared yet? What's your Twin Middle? 61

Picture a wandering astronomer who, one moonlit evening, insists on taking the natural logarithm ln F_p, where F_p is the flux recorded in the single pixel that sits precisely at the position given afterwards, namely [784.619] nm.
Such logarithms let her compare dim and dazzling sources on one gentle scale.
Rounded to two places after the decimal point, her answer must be 3.34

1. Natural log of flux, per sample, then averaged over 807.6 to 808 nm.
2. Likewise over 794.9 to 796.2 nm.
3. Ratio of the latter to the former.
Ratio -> 1.00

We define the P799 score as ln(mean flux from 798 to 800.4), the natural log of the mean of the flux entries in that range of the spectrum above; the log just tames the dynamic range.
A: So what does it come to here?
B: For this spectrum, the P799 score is 3.45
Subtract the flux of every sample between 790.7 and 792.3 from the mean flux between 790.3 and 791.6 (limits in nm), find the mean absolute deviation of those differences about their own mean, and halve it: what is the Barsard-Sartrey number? 0.42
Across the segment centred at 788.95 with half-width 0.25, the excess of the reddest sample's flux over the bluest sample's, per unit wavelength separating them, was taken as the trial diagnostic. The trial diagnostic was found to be -5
